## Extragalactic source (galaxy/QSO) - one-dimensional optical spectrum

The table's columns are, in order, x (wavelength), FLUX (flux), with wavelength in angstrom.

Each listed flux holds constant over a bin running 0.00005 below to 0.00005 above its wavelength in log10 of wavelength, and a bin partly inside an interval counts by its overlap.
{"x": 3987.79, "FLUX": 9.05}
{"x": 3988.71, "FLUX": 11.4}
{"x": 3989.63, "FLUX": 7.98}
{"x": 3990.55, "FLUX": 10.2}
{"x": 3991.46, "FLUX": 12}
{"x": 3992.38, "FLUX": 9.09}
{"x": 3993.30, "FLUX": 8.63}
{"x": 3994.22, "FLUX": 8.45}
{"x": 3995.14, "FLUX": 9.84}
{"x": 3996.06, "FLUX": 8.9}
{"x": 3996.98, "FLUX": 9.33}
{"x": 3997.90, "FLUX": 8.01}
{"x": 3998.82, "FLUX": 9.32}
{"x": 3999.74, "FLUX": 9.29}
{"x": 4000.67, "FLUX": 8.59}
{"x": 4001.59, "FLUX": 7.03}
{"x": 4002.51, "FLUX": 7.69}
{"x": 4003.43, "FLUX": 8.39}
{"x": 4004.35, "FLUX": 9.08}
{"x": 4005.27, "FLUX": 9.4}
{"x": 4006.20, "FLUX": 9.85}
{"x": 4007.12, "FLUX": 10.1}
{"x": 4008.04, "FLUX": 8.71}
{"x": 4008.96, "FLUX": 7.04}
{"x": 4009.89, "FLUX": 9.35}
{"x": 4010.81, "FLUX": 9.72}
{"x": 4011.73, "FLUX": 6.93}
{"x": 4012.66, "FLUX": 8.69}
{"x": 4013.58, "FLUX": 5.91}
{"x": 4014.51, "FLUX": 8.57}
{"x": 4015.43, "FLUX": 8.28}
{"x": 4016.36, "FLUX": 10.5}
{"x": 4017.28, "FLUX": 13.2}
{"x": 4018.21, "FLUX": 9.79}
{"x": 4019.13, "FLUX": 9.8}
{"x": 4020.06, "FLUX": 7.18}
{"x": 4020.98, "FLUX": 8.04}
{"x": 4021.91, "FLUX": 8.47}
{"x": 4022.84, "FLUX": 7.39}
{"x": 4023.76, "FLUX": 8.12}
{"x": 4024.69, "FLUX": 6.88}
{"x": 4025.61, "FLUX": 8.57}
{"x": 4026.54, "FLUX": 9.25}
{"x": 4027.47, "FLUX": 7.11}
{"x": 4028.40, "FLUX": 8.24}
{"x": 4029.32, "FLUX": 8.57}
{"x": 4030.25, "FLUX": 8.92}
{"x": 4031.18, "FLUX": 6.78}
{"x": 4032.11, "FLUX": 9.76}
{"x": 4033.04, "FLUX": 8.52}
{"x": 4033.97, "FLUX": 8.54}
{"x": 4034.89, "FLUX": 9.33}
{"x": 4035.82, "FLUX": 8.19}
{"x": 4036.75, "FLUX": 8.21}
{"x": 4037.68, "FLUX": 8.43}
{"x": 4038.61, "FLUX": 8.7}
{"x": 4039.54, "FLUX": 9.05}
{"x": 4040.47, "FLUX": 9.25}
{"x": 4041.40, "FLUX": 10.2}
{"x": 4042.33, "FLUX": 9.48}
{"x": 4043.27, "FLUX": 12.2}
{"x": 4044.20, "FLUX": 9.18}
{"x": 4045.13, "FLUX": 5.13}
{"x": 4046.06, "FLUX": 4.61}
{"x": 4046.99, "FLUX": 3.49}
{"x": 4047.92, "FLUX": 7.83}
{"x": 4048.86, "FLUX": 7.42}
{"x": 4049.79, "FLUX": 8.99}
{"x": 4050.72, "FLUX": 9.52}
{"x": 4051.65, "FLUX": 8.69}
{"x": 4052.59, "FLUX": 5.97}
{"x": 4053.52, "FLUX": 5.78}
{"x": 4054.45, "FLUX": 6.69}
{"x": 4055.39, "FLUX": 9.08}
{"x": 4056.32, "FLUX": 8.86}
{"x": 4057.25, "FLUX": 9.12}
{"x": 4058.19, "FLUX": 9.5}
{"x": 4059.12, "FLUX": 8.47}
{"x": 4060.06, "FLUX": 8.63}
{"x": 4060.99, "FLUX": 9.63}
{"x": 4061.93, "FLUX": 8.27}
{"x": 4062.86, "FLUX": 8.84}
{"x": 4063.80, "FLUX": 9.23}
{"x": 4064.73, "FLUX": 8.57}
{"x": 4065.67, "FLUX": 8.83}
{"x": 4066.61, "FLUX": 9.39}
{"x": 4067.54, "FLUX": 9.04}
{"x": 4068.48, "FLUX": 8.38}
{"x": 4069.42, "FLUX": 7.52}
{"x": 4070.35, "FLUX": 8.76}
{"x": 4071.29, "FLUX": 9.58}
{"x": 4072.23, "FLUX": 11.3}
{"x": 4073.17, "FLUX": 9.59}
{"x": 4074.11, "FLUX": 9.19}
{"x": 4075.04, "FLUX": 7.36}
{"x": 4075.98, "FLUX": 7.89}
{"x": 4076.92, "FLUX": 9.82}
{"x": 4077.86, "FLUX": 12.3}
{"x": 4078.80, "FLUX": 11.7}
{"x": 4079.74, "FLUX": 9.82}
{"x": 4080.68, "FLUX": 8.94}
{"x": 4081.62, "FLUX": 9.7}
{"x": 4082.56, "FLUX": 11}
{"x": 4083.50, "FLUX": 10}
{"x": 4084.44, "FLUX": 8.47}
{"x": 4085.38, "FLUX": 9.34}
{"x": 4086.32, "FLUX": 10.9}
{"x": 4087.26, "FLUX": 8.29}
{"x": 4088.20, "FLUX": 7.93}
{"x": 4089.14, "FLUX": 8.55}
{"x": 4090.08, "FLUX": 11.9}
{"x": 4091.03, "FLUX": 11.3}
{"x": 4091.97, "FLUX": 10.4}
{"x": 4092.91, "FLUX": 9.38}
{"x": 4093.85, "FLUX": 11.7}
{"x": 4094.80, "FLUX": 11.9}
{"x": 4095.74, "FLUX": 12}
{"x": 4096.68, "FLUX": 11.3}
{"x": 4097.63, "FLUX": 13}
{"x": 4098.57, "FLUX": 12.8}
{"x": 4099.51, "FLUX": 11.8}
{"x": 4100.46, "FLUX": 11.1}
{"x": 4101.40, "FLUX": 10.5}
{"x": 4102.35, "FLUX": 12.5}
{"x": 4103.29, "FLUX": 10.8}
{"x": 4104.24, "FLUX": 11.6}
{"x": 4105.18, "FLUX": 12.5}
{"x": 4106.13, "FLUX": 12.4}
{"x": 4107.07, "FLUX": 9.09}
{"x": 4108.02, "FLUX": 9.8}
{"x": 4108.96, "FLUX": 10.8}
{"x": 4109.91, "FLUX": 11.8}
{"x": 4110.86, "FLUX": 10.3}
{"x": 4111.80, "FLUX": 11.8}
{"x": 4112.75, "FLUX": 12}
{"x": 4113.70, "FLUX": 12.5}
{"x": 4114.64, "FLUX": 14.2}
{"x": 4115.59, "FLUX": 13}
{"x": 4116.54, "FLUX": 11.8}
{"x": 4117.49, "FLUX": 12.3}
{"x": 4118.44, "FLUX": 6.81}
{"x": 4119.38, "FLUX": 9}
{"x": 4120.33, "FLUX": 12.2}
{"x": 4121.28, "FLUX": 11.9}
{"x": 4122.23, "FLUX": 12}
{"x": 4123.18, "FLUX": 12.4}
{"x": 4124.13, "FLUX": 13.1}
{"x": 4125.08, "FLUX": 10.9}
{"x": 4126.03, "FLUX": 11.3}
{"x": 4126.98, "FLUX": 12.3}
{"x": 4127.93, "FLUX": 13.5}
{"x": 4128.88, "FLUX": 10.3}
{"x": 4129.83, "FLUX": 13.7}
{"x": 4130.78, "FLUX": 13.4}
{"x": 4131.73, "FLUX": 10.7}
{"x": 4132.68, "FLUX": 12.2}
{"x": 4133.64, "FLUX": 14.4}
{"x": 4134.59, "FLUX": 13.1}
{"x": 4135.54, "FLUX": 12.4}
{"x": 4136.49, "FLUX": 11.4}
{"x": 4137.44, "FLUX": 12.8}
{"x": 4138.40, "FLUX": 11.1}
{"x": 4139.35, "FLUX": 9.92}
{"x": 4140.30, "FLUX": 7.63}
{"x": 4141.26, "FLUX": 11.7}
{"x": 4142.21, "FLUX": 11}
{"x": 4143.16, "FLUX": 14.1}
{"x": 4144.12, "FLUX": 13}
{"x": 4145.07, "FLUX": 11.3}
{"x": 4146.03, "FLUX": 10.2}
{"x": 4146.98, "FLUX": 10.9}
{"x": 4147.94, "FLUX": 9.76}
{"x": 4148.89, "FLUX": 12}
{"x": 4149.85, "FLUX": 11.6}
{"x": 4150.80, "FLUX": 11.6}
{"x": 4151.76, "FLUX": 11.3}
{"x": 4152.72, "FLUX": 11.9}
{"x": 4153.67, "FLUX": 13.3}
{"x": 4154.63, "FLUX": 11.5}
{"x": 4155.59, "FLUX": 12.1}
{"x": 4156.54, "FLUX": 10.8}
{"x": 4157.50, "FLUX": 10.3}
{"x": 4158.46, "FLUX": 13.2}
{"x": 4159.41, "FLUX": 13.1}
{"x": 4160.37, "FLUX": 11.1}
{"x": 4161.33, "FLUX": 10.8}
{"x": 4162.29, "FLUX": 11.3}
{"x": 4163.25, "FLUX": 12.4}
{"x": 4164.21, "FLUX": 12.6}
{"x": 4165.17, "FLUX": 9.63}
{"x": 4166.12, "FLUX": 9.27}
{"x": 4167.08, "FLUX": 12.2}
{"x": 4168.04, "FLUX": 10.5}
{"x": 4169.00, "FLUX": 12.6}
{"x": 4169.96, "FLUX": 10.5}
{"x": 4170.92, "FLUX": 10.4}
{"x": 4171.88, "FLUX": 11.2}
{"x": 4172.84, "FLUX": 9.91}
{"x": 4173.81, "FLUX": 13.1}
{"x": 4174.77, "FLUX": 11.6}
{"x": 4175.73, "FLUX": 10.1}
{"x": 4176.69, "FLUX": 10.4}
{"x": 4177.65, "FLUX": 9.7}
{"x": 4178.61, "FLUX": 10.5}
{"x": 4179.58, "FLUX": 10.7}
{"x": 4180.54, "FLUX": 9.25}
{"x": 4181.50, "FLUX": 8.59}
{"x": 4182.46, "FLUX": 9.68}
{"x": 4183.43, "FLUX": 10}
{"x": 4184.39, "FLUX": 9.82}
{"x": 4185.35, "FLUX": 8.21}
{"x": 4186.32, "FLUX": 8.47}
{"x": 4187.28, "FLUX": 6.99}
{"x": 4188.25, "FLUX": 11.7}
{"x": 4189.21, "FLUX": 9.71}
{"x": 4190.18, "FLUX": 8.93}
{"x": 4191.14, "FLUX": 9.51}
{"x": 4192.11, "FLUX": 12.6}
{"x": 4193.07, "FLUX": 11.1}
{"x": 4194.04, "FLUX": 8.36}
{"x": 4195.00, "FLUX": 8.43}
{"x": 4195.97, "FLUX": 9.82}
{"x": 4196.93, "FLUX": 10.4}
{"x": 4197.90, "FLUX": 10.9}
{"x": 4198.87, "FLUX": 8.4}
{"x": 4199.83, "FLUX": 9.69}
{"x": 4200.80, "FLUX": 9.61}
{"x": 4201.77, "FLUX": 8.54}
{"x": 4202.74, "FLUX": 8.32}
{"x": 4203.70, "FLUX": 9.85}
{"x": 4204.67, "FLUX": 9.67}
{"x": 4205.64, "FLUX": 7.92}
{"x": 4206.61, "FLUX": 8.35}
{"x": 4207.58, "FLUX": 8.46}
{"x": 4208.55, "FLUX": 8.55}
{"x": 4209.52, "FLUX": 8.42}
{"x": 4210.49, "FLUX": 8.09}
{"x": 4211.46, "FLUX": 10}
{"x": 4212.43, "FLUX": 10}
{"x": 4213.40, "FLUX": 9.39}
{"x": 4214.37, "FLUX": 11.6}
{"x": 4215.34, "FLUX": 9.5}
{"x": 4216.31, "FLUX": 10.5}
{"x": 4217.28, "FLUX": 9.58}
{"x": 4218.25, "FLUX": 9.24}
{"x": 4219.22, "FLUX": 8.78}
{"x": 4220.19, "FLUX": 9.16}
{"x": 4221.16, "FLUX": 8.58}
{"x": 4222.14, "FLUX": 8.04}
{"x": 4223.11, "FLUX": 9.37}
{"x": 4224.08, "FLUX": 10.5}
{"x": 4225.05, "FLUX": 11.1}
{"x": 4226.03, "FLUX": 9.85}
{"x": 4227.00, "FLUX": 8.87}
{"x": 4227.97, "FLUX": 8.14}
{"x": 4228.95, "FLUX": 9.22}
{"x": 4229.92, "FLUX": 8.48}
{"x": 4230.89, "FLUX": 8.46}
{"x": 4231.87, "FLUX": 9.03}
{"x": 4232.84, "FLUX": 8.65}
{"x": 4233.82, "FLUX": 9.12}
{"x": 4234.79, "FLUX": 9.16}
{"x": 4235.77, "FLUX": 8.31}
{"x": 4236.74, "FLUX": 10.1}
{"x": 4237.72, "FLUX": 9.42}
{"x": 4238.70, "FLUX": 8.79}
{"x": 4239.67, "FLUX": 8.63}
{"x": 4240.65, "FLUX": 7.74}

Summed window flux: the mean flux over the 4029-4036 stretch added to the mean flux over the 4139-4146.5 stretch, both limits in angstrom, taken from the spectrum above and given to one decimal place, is 19.7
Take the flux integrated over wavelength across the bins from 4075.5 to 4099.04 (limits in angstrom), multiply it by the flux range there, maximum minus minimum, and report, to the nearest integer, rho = 1252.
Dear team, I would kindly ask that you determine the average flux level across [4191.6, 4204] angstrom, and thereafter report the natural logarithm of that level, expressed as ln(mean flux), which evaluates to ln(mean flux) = 2.27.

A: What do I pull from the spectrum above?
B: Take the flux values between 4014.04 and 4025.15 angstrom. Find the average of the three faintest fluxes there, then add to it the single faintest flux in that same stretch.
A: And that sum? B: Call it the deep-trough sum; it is 14.0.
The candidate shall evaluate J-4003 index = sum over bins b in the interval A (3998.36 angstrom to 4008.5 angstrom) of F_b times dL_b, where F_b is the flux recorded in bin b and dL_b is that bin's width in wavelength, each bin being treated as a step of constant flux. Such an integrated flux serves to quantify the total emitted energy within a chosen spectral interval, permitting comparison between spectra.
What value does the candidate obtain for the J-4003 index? 90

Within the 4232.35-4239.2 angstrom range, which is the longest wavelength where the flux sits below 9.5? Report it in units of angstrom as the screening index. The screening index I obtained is 4238.70 angstrom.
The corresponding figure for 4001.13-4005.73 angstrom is 4005.27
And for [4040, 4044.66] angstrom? 4044.20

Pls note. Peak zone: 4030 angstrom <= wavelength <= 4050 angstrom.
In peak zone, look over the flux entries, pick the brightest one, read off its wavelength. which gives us 4043.27 angstrom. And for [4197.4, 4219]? 4214.37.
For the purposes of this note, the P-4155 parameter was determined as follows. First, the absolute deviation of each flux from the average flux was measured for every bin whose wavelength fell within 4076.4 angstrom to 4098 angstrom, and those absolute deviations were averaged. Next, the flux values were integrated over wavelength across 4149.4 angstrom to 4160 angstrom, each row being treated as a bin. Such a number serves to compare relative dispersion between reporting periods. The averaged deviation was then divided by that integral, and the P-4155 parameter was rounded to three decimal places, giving 0.010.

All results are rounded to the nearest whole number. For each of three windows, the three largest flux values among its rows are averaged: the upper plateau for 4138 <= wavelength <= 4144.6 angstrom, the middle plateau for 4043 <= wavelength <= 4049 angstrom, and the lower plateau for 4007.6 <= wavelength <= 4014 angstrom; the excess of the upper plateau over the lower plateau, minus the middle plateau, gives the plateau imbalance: -6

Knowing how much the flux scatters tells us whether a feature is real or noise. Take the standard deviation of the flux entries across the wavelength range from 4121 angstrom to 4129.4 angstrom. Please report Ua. 1.0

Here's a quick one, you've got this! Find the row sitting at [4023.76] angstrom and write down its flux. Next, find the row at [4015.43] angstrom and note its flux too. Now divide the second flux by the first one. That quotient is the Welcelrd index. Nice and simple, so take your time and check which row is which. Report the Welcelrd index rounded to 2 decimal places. 1.02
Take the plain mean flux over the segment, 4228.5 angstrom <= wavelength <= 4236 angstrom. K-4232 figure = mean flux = 8.8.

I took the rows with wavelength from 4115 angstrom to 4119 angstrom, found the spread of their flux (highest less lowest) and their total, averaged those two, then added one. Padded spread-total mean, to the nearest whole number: 26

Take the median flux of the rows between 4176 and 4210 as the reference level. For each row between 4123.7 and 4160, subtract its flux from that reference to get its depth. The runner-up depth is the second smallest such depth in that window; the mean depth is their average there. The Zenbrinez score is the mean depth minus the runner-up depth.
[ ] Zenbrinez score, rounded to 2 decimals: 2.29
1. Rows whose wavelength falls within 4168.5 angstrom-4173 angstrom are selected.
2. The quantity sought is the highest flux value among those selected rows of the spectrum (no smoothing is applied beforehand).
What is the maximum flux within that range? 12.6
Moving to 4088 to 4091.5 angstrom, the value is 11.9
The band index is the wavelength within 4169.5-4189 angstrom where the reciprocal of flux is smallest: 4173.81 angstrom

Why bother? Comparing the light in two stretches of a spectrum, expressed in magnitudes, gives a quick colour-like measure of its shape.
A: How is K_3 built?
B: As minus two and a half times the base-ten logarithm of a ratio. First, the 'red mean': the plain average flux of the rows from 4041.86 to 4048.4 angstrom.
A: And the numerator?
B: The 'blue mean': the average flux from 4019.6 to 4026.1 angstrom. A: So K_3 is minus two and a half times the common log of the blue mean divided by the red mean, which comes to -0.1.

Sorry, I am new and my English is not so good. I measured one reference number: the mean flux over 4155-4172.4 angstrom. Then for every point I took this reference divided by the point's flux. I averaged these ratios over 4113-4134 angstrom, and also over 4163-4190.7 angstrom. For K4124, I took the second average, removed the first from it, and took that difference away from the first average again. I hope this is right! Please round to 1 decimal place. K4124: 0.8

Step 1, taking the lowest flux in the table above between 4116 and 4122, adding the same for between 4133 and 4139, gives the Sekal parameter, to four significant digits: 17.91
